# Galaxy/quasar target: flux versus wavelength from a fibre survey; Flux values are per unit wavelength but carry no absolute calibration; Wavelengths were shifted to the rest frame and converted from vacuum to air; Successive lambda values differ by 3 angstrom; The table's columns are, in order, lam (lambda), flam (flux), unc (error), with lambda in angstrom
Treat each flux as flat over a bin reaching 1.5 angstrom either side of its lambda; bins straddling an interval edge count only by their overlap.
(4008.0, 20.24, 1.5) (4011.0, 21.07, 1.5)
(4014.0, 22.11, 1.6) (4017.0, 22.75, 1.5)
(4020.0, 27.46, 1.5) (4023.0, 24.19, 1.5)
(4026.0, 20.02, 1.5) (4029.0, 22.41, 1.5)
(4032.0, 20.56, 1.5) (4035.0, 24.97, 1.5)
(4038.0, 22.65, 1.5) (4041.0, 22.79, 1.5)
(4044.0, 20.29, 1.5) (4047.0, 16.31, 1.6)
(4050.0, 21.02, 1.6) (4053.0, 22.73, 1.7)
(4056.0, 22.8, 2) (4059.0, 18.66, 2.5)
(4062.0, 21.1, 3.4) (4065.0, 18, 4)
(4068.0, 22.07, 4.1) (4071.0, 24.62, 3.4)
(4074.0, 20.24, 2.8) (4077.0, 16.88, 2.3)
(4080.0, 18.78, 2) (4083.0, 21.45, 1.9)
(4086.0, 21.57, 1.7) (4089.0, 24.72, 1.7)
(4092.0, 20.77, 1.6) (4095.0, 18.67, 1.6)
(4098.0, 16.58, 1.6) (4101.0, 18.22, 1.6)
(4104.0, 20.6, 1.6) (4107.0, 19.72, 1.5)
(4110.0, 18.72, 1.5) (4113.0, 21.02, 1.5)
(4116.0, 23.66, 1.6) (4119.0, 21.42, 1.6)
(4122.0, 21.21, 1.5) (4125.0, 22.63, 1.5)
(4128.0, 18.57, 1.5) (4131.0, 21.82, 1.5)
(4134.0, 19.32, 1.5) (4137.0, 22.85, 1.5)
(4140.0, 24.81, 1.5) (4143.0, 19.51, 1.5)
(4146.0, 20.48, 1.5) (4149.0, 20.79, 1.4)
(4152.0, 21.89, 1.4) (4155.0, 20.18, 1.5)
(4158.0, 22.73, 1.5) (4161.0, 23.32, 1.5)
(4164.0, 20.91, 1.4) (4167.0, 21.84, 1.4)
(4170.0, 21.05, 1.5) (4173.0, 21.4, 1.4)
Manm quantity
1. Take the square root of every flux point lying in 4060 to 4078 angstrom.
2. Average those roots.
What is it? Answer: 4.52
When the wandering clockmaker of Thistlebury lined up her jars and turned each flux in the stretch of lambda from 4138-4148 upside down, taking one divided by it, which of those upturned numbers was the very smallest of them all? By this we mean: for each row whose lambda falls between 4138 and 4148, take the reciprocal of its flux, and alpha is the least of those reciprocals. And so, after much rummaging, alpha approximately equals 0.0403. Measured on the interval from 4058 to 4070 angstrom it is 0.0453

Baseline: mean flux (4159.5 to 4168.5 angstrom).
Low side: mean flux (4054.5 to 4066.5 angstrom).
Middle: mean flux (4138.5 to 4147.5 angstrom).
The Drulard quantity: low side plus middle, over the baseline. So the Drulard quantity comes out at 1.90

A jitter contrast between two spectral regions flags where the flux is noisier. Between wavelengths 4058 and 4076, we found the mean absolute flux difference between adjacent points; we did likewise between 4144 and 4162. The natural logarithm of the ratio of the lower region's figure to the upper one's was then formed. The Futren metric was 0.97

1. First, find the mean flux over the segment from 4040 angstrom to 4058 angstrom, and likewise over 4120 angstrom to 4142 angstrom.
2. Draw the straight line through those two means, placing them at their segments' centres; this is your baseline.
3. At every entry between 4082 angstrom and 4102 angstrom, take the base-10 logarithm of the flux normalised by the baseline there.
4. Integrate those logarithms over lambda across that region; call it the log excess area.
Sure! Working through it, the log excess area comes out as -0.5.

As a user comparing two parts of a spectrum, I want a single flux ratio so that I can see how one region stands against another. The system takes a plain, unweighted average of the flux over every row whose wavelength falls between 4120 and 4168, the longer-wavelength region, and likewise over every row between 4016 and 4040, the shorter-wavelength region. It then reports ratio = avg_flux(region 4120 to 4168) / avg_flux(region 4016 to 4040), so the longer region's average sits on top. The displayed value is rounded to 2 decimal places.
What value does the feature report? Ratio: 0.93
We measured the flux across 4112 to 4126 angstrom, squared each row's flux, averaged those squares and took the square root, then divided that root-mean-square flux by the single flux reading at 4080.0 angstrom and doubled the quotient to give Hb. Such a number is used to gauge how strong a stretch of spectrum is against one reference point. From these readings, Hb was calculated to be 2.3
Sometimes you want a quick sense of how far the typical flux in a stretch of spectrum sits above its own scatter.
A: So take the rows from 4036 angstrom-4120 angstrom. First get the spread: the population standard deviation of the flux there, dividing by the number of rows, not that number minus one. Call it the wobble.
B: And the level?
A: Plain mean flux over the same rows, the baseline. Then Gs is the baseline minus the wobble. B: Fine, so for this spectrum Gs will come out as 18.3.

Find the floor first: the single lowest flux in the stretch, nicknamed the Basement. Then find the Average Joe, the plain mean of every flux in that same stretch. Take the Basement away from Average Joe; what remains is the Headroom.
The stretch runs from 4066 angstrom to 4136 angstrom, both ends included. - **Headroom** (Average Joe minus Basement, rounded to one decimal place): 4.0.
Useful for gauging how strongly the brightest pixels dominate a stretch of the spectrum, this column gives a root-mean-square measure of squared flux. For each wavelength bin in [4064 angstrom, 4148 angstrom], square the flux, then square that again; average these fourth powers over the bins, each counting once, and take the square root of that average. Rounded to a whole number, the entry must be 442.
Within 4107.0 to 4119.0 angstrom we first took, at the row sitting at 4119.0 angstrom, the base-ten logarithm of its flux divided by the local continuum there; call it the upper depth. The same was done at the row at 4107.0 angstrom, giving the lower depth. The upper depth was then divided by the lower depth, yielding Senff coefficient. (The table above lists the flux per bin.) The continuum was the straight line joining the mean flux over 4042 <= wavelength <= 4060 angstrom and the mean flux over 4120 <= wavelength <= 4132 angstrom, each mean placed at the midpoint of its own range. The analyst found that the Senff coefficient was 0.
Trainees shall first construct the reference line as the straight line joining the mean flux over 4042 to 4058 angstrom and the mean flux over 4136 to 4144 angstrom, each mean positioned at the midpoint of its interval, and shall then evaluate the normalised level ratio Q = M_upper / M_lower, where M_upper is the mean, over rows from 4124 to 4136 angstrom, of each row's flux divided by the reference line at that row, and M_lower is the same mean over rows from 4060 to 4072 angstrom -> 0.91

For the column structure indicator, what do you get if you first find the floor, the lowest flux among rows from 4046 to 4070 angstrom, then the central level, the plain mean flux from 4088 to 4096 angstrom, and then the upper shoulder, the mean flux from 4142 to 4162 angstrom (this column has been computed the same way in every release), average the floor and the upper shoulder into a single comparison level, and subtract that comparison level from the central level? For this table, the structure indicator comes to 2.6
